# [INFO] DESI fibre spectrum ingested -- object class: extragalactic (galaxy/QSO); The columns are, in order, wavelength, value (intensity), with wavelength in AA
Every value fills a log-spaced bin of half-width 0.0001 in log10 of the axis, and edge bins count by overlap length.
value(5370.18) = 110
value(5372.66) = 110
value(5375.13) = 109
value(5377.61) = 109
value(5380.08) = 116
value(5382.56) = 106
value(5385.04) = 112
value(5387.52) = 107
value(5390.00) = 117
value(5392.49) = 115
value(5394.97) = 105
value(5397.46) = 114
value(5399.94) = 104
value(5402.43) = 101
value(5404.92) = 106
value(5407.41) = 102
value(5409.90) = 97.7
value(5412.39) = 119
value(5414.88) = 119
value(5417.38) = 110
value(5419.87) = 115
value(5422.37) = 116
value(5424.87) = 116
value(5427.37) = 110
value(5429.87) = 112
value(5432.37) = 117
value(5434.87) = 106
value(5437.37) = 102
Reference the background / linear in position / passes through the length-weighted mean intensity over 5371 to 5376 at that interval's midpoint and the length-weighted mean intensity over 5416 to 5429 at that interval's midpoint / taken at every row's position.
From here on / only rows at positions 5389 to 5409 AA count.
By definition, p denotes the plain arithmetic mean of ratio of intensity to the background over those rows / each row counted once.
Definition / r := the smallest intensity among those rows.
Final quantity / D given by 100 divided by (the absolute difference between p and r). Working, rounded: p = 0.97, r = 101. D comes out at 1.00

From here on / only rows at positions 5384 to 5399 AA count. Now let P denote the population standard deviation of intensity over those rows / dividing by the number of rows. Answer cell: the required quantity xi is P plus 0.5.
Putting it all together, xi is 5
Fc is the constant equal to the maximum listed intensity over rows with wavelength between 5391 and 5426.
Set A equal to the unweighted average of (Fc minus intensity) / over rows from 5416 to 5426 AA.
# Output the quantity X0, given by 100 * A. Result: 475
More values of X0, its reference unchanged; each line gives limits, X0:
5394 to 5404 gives 1300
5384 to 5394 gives 625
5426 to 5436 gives 775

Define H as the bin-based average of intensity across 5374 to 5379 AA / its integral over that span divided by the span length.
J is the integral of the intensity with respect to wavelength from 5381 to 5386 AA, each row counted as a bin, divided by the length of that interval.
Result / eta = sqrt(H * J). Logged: 109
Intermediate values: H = 109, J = 109.2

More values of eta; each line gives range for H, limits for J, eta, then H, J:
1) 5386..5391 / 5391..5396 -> 111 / 112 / 110.5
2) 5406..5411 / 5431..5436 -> 106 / 100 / 111.7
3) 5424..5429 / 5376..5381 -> 112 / 113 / 112.1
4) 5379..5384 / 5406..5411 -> 105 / 111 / 100.1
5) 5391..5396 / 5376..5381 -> 111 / 110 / 112.1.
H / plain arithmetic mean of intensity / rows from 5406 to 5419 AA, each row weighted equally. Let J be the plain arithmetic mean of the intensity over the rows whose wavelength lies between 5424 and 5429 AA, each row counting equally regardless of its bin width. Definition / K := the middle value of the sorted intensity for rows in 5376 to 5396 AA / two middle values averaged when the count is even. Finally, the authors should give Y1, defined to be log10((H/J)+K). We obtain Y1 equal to 2.05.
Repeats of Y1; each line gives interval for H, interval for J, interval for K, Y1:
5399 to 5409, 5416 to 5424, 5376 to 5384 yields 2.04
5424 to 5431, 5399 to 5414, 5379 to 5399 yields 2.06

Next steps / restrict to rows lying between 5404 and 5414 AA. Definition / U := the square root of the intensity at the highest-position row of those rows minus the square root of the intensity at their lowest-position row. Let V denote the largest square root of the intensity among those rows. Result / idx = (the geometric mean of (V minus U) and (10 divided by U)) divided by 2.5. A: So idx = 5.2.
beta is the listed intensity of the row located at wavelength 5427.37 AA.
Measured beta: 110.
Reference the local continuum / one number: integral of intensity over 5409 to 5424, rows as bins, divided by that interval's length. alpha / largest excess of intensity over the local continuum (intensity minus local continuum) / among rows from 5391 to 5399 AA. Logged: 1.8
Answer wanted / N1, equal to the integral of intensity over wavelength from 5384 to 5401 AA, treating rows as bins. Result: 1881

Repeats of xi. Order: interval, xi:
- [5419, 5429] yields 3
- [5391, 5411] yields 6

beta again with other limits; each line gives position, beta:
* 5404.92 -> 106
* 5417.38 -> 110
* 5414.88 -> 119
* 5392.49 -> 115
